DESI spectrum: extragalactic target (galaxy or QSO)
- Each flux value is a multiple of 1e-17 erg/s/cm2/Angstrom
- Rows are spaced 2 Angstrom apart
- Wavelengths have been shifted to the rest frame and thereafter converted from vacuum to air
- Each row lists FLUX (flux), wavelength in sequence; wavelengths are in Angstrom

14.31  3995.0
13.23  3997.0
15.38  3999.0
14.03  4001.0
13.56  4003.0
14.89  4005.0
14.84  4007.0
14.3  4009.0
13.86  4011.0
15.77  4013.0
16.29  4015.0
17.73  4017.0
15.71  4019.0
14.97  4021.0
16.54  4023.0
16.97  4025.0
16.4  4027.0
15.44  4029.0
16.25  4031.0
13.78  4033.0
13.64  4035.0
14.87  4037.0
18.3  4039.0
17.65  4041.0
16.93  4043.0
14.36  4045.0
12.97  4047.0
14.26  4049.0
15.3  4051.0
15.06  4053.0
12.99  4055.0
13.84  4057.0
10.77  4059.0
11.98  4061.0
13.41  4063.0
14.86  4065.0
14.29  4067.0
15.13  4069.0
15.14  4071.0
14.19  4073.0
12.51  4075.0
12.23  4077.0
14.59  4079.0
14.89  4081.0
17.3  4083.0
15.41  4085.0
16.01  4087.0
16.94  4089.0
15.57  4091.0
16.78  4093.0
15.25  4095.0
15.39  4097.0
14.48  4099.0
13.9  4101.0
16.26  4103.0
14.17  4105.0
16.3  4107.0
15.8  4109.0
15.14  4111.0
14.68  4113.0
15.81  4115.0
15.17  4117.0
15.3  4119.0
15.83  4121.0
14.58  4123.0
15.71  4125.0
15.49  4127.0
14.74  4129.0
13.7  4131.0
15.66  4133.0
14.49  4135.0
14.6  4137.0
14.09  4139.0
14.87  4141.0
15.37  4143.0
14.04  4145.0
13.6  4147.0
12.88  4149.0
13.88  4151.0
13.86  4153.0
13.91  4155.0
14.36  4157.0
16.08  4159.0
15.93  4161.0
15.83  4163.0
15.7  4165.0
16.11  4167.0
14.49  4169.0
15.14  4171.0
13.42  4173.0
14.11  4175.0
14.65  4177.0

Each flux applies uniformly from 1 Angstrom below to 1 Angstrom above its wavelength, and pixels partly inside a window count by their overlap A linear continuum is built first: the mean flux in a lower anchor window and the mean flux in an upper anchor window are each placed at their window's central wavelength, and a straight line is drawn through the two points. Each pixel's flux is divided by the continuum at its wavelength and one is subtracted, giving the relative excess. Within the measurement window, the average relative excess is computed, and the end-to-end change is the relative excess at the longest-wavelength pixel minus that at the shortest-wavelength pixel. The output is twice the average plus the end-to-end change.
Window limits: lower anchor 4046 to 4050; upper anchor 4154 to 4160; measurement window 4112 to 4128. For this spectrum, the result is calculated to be 0.18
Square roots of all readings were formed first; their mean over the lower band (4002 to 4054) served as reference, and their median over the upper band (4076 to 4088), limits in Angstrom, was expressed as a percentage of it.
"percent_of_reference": 99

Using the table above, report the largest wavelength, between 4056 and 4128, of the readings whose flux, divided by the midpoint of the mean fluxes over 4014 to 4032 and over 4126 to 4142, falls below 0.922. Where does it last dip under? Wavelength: 4105.0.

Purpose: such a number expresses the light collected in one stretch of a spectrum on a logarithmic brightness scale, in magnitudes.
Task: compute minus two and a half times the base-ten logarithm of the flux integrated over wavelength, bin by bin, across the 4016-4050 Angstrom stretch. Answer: -6.82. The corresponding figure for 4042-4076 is -6.69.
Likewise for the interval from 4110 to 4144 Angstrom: -6.77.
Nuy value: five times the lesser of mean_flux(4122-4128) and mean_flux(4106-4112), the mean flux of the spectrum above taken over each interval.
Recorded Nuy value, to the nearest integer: 76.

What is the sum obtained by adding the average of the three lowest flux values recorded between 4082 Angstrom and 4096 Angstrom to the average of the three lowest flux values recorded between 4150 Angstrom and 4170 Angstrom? 29.3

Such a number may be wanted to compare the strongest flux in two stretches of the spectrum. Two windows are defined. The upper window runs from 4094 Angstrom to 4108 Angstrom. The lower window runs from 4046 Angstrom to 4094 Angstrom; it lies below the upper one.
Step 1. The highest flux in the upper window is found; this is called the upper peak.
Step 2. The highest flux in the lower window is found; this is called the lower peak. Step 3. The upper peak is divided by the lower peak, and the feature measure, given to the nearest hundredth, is 0.94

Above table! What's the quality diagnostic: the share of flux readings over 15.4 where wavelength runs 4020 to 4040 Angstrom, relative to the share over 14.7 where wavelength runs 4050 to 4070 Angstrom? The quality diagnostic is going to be 1.5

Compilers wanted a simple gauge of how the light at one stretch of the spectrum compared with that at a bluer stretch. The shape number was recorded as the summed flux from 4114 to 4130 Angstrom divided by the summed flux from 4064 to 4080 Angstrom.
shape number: 1.09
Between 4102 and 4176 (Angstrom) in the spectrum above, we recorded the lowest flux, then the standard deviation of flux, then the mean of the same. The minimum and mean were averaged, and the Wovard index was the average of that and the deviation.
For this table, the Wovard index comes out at 7.4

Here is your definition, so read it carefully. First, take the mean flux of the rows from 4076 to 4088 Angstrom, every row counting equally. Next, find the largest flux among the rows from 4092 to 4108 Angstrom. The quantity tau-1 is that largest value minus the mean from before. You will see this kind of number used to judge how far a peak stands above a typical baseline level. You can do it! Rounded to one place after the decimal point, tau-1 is 1.7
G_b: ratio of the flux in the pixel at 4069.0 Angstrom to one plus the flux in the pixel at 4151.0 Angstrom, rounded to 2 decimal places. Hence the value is 1.02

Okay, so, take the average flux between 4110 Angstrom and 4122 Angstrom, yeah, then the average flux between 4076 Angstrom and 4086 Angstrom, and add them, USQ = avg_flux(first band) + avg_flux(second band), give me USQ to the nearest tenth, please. 30.2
